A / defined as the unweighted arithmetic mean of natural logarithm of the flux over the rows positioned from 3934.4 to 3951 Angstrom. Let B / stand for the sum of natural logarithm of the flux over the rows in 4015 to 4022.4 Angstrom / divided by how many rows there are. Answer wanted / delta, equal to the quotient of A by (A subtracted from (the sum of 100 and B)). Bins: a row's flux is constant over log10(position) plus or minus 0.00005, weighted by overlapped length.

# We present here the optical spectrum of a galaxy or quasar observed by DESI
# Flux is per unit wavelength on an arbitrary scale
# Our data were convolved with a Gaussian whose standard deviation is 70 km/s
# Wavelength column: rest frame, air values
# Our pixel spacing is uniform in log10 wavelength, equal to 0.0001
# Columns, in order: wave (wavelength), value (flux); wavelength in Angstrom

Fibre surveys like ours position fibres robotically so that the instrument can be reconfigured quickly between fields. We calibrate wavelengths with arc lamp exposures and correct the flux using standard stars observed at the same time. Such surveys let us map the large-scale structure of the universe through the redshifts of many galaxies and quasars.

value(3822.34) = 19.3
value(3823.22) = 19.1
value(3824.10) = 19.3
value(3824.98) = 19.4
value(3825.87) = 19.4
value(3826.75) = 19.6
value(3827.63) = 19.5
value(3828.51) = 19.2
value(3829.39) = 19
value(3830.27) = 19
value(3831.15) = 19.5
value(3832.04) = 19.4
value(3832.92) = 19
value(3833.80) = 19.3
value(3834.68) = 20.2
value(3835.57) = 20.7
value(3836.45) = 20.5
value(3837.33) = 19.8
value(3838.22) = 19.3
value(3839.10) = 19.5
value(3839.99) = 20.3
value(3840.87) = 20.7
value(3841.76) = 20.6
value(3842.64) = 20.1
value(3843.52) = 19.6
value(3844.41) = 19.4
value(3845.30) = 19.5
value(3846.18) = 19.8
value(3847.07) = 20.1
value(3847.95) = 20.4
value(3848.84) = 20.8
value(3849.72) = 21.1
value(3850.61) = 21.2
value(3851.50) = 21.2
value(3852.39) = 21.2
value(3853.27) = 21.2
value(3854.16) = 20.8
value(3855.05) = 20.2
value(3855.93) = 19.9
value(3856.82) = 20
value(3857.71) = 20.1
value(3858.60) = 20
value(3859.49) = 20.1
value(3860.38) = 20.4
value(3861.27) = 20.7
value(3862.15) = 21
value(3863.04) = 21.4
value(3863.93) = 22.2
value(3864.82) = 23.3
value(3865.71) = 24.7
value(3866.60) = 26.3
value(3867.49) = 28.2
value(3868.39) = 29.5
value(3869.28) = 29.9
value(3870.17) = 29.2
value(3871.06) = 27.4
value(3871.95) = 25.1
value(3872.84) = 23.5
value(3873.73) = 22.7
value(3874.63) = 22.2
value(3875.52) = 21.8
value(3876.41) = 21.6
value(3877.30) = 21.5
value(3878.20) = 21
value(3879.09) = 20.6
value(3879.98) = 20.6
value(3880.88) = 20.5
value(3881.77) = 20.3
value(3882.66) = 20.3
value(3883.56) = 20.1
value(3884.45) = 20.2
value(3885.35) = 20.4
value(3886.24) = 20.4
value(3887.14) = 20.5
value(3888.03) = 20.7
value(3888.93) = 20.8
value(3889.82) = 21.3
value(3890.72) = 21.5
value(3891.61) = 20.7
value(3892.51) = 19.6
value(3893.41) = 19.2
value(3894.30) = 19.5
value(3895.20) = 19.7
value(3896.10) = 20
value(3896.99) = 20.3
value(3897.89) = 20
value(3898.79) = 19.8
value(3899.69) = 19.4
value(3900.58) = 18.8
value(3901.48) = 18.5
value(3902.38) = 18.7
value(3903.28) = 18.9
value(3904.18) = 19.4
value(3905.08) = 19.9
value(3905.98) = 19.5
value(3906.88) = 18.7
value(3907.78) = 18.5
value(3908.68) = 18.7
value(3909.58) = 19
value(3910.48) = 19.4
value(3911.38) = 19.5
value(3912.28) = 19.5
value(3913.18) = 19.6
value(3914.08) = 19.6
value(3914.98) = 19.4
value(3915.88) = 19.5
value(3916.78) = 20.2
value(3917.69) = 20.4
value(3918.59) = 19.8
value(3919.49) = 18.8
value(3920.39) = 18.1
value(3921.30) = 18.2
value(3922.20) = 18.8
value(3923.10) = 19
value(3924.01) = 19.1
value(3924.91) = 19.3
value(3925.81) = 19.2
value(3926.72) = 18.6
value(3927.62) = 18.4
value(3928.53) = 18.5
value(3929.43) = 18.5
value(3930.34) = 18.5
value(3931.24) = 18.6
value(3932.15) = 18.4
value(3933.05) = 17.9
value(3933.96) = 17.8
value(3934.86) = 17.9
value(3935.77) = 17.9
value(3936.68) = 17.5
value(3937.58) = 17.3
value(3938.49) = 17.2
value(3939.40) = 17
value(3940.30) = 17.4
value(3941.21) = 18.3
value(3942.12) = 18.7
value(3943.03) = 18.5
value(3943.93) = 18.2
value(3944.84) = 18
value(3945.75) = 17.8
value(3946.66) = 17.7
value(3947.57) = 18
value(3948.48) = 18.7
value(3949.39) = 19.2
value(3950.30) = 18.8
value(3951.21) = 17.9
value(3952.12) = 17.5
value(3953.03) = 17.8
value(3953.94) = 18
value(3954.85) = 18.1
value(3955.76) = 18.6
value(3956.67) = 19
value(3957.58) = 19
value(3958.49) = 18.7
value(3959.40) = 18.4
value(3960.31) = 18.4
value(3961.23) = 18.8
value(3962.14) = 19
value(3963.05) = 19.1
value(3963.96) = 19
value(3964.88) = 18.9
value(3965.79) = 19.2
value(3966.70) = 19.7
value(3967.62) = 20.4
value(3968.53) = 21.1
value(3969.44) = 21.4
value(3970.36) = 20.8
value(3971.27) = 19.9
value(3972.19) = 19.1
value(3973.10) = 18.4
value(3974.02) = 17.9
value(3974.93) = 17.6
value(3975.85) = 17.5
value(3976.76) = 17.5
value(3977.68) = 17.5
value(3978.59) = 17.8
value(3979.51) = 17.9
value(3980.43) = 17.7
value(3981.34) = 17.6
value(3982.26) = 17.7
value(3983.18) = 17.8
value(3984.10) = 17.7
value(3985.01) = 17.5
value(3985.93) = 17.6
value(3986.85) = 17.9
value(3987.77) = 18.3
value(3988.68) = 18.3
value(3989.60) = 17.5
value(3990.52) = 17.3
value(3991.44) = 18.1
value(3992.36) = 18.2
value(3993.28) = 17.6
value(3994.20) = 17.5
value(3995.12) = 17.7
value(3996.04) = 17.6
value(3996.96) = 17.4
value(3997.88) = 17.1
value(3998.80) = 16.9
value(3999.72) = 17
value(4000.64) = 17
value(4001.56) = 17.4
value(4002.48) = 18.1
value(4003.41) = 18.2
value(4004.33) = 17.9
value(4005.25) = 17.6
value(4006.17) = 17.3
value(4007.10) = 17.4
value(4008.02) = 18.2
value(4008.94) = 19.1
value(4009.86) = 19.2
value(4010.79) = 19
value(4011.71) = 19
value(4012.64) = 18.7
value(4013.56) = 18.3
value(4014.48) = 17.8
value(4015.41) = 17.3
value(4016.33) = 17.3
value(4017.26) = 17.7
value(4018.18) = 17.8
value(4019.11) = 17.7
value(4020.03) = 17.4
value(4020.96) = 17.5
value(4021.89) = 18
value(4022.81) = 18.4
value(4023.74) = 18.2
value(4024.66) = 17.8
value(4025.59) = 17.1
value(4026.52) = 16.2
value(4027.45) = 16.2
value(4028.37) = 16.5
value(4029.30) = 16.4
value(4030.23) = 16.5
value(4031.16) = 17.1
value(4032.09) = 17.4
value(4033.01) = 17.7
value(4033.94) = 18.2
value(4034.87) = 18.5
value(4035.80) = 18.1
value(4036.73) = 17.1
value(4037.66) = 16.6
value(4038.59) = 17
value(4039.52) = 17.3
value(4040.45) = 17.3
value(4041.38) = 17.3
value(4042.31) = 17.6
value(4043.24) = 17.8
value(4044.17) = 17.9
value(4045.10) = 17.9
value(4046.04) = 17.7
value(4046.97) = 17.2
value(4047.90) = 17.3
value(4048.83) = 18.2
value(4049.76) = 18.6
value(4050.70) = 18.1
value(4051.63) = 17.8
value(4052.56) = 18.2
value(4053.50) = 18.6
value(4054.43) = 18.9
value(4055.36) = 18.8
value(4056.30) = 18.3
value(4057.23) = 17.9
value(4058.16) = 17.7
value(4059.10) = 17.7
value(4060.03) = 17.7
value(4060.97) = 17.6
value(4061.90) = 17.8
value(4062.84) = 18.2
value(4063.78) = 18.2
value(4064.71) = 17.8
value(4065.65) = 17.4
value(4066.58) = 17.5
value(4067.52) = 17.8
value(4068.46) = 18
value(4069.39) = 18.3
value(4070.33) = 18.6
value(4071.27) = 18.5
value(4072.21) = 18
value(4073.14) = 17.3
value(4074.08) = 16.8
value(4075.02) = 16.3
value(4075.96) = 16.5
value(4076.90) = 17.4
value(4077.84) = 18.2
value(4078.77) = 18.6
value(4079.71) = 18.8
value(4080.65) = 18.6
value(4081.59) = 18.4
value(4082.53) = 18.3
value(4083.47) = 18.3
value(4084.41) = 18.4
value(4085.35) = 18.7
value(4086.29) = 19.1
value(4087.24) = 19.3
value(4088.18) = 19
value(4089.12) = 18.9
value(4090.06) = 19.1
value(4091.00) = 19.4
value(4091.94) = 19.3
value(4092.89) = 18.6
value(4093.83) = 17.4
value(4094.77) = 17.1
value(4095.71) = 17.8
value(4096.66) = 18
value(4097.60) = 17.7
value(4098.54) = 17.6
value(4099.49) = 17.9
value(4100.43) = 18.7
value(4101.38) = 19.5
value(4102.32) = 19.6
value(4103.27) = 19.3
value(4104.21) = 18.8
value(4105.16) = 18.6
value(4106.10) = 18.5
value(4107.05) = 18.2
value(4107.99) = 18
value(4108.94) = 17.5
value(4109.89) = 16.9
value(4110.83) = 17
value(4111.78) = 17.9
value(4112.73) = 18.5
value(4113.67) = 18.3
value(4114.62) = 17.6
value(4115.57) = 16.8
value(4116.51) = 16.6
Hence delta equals 0.0289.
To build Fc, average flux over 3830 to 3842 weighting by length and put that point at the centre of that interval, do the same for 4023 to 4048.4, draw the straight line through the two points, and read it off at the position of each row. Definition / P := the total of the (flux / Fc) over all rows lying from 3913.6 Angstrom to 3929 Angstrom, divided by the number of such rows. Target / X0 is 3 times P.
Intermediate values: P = 1.02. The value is 3.05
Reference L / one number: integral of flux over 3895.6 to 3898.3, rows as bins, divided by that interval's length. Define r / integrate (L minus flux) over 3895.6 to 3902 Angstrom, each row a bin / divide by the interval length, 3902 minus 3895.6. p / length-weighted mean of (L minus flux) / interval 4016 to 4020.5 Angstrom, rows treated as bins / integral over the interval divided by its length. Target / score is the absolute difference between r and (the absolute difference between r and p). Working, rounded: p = 2.52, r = 0.57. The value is 1.4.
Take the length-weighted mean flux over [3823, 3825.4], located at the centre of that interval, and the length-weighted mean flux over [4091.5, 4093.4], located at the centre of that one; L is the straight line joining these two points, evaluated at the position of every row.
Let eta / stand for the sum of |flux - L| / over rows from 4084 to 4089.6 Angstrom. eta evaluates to 1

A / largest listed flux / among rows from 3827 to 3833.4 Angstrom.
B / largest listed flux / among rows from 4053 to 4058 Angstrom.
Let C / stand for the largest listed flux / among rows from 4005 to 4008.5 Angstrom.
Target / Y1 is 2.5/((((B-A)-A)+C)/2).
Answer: -3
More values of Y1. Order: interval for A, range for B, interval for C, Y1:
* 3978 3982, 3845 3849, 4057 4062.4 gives 2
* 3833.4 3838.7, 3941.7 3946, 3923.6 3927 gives -1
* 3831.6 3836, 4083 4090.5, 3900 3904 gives -2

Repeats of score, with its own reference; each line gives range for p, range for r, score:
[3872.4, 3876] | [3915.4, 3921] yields 2.4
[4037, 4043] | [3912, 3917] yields 1.9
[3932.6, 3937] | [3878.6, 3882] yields 3.1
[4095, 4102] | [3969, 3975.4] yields 0.3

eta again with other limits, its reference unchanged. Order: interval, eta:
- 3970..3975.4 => 6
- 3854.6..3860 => 5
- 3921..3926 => 2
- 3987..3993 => 6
